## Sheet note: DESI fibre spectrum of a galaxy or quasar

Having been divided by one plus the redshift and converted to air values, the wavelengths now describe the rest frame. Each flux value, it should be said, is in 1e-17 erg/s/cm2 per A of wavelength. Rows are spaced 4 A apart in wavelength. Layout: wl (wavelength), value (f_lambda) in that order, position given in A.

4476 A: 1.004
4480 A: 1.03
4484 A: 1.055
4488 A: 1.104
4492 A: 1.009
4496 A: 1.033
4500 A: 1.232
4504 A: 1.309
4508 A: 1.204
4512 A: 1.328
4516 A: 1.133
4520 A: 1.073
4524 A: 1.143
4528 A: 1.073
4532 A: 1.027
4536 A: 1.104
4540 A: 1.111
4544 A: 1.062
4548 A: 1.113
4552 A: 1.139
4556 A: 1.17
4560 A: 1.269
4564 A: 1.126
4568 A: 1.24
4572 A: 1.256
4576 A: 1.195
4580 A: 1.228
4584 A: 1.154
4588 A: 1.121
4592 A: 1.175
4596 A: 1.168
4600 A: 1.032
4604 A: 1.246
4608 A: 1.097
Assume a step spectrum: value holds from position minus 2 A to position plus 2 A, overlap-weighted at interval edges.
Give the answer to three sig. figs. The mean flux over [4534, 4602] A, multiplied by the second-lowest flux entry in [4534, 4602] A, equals 1.23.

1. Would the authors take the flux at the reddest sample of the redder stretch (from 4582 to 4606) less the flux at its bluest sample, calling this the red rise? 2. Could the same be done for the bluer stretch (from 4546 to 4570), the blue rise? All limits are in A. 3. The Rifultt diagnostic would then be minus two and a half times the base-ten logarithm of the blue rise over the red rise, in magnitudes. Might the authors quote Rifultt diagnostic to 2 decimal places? -0.35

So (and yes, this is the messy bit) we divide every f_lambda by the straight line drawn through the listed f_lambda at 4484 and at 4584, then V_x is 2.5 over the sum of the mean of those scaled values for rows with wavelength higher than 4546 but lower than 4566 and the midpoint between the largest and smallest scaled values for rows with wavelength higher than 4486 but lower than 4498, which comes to 1.23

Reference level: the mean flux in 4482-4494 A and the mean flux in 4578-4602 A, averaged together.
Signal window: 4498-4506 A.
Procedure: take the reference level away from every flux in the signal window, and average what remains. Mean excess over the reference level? 0.17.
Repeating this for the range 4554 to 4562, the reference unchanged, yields 0.12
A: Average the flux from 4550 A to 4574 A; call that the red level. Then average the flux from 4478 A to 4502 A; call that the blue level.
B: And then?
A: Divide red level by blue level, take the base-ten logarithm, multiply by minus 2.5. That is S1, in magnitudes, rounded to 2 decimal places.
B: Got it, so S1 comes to -0.12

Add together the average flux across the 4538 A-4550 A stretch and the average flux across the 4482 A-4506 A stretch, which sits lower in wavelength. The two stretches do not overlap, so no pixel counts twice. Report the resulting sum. 2.22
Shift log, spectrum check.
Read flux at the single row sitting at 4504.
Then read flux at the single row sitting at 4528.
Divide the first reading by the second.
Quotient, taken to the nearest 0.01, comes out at 1.22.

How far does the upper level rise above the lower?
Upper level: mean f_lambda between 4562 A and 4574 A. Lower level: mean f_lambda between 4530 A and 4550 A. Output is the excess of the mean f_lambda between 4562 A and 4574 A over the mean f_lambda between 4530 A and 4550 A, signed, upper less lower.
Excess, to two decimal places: 0.12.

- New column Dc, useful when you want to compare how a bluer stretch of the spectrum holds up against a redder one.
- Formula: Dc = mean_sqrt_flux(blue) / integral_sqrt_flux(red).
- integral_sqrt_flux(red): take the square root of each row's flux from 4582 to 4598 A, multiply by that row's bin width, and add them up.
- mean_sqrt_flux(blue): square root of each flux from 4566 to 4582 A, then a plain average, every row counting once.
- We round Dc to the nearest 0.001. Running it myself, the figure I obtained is 0.065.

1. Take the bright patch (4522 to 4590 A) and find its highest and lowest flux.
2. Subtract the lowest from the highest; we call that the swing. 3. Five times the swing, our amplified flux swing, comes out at 1.21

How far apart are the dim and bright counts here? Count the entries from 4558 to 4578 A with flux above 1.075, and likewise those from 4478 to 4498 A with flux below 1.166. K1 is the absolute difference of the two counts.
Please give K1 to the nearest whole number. 0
